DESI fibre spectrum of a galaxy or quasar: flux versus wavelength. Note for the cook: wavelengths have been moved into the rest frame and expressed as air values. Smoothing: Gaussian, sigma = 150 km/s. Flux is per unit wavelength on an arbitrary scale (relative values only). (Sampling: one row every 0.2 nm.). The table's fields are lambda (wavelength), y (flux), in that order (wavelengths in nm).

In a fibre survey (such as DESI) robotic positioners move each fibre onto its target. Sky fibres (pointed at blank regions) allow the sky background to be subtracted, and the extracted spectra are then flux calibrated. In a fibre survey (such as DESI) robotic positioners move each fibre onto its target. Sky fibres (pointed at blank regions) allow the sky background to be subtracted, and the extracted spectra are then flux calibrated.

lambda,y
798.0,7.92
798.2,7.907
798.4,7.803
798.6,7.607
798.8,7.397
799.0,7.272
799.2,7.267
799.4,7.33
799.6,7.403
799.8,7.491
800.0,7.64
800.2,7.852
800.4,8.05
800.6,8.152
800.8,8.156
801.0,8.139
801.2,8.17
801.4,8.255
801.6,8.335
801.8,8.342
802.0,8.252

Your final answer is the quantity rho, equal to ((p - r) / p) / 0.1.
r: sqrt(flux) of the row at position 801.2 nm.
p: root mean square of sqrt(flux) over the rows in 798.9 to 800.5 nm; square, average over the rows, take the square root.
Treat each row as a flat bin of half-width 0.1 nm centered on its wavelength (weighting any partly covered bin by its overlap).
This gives -0.4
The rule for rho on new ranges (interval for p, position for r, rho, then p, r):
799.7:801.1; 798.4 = 0.1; 2.82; 2.79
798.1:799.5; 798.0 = -0.3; 2.74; 2.81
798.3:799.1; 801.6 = -0.5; 2.74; 2.89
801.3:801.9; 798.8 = 0.6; 2.88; 2.72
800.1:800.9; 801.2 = -0.1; 2.84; 2.86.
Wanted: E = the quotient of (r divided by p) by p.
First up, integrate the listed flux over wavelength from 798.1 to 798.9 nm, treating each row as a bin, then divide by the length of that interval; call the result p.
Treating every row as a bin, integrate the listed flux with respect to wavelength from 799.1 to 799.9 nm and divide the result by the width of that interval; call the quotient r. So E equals 0.13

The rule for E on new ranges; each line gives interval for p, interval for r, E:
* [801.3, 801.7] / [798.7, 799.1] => 0.11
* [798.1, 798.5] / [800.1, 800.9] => 0.13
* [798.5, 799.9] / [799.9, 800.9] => 0.15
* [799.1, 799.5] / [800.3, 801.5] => 0.15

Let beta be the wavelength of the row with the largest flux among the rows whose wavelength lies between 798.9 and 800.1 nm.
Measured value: 800.0 nm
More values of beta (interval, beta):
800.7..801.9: 801.8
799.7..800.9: 800.8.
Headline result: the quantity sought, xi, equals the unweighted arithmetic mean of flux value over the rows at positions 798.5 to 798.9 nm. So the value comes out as 7.50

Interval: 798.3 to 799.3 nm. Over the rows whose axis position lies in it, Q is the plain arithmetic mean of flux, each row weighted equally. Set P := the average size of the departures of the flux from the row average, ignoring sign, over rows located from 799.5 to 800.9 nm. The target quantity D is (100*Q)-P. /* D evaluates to 747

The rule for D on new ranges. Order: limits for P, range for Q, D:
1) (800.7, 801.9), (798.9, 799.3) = 727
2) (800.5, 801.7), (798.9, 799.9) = 735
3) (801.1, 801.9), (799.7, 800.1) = 756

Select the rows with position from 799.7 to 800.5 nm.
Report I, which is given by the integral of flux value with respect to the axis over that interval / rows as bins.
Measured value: 6.21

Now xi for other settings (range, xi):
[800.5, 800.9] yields 8.15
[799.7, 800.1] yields 7.57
